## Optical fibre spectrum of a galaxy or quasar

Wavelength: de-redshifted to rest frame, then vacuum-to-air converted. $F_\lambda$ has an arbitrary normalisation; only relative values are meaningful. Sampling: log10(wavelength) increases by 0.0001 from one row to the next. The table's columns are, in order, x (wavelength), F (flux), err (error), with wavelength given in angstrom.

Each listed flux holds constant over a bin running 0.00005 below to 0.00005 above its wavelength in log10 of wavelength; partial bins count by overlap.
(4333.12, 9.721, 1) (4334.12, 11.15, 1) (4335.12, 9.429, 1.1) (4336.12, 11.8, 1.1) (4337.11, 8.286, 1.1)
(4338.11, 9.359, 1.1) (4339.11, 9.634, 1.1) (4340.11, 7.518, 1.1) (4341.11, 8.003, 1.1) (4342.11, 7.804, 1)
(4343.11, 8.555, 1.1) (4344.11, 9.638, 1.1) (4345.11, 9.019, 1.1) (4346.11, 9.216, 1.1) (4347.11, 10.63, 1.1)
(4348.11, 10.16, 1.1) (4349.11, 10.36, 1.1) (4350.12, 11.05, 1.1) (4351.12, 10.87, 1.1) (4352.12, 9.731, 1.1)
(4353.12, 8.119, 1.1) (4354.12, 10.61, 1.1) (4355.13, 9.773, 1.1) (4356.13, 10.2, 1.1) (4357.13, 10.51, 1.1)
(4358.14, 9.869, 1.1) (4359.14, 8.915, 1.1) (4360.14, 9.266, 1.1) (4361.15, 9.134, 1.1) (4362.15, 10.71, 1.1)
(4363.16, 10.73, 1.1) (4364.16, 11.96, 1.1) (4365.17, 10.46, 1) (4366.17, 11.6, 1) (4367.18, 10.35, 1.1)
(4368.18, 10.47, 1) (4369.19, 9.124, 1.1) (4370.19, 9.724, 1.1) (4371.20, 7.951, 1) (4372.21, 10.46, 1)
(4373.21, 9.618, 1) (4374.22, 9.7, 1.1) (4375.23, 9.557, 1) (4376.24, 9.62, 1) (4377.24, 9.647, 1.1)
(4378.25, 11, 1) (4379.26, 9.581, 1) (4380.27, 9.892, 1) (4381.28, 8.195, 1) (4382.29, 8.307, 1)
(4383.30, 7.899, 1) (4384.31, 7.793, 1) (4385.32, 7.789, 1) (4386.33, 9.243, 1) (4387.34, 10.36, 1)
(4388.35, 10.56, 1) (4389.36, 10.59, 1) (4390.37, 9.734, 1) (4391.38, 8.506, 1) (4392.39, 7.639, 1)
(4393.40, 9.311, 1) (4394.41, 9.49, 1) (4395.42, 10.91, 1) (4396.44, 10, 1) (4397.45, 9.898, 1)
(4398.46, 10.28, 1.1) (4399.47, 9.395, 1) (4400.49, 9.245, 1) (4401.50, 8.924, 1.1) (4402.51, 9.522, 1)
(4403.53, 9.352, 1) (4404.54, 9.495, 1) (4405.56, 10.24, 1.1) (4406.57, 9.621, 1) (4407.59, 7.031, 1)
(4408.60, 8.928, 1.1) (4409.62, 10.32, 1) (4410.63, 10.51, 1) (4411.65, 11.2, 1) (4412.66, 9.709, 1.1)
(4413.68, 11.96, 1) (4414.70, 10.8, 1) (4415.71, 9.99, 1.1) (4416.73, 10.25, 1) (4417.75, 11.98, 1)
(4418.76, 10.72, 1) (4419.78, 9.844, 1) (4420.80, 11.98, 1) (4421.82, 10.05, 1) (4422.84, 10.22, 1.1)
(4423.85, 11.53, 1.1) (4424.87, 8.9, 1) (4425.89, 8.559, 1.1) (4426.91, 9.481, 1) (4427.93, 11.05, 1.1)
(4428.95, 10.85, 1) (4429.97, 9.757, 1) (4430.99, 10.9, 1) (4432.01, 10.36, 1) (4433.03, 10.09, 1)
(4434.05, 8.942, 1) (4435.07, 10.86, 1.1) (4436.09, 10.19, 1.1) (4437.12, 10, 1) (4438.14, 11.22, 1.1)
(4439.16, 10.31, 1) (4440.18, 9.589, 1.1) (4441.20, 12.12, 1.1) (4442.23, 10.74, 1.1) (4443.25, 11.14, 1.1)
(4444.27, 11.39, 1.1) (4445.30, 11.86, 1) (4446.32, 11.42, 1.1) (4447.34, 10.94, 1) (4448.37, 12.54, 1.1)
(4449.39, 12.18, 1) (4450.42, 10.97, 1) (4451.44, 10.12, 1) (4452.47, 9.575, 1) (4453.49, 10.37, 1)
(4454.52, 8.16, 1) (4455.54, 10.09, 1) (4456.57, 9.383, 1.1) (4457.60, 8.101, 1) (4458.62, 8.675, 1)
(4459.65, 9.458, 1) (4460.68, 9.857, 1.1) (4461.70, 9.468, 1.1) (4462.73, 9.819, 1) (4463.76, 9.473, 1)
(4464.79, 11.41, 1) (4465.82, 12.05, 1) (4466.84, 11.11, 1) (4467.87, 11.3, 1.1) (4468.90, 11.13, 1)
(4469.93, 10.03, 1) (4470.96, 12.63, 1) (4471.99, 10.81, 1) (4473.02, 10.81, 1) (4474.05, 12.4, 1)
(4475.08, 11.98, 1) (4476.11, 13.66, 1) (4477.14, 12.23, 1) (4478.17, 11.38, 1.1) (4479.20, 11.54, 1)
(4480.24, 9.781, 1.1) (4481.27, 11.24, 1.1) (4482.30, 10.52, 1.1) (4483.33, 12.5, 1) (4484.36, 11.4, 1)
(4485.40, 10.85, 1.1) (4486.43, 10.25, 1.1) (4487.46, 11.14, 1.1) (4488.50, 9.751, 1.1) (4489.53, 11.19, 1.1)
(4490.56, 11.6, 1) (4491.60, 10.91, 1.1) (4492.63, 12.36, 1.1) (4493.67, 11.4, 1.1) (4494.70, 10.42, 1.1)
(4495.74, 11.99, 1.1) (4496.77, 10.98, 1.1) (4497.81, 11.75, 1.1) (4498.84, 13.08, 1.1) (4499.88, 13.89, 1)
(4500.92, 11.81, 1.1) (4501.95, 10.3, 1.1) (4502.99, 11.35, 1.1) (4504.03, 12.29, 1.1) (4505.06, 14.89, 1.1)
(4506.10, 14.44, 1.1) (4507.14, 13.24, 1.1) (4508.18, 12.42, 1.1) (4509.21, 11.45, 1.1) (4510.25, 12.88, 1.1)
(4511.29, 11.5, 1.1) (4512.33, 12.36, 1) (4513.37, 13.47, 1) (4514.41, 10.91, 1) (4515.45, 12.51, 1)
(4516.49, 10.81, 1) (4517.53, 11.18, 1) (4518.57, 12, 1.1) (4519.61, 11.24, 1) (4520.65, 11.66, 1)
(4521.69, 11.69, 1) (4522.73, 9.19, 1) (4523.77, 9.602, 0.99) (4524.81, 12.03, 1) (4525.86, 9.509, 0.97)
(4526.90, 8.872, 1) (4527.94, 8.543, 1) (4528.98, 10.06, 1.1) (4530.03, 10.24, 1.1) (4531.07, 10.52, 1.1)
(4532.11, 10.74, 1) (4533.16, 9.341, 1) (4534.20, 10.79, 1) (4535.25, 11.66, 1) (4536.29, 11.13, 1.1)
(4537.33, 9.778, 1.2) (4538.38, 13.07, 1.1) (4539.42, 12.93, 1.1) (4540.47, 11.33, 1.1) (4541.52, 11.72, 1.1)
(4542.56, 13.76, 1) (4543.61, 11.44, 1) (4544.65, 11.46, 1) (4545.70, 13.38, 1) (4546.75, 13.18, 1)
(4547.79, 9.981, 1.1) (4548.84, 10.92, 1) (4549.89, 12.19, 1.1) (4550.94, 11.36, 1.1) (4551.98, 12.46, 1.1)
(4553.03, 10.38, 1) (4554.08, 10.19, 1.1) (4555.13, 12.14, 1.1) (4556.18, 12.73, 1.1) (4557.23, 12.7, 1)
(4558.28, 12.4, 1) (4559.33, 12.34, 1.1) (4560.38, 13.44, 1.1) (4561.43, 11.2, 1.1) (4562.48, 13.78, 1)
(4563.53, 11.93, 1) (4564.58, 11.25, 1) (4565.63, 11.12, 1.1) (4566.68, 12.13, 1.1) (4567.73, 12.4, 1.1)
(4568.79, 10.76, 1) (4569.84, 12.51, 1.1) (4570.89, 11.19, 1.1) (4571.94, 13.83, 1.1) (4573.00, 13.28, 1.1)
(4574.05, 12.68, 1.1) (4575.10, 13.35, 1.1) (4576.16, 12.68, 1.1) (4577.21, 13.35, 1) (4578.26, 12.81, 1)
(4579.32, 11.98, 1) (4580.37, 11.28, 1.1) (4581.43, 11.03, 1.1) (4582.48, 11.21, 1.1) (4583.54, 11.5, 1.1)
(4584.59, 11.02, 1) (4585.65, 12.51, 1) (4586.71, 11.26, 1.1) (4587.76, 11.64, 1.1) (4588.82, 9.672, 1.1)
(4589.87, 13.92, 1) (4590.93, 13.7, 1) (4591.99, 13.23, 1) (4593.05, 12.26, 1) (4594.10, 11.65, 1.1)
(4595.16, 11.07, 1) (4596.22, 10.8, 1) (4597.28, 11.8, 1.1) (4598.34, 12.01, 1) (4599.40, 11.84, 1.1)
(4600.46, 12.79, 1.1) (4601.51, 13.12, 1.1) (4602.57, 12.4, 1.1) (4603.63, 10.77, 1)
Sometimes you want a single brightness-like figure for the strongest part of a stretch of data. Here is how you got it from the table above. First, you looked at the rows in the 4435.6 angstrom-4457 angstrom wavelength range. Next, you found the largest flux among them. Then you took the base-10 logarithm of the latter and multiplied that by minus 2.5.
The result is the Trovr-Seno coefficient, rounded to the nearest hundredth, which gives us -2.75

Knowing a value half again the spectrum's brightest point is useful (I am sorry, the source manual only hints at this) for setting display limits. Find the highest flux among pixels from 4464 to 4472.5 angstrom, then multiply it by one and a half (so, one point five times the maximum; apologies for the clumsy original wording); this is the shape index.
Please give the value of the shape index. 19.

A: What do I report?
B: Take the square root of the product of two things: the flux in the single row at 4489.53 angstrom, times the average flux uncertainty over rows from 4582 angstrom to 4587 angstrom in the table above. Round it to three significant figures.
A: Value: 3.44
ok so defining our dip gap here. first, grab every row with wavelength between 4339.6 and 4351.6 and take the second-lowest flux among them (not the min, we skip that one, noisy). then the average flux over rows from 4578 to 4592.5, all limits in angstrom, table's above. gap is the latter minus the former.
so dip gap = 4.1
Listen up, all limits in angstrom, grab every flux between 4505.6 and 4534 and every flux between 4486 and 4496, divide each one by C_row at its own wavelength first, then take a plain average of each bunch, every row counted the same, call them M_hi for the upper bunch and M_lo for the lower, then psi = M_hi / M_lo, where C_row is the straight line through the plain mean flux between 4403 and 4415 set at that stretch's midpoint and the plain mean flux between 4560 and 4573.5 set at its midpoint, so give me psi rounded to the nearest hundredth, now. 0.97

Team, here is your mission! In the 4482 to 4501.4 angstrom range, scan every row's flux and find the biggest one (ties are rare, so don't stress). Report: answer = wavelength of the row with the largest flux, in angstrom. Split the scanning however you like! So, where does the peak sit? 4499.88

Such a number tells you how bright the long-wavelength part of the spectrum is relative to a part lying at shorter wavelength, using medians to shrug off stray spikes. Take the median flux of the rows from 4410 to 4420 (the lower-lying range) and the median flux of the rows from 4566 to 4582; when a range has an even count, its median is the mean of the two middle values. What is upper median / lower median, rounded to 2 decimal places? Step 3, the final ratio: 1.18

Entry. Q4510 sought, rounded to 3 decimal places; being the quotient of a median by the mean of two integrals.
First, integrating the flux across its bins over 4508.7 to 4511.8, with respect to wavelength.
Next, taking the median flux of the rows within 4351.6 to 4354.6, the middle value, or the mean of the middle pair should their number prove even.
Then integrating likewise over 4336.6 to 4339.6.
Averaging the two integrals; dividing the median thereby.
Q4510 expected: 0.302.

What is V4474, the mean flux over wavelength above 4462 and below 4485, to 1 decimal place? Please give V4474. 11.3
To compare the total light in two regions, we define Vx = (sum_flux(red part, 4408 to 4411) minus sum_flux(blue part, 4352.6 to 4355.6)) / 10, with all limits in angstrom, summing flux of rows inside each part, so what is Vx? 0.13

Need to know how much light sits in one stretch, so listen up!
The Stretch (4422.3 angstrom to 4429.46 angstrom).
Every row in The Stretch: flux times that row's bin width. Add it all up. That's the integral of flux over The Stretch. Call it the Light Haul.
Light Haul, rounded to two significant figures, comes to 72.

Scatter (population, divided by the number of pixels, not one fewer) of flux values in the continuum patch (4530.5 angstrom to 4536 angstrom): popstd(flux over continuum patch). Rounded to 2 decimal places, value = 0.74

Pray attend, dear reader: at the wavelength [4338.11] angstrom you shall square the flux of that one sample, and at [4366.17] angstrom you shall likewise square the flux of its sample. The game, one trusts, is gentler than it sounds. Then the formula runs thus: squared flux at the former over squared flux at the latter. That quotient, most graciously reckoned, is 0.65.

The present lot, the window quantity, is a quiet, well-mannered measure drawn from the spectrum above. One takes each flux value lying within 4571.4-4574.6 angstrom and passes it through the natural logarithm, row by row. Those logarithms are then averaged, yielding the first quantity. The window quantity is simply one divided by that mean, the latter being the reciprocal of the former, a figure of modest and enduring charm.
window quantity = 0.39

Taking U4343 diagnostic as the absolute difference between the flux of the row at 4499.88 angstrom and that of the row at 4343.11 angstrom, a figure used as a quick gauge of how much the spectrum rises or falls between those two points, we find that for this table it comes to 5.3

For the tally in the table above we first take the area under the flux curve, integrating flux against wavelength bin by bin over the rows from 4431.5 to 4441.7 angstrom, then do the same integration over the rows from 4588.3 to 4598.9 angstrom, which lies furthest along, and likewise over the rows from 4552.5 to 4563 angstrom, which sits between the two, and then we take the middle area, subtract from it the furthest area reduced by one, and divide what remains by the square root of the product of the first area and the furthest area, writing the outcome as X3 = 0.01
